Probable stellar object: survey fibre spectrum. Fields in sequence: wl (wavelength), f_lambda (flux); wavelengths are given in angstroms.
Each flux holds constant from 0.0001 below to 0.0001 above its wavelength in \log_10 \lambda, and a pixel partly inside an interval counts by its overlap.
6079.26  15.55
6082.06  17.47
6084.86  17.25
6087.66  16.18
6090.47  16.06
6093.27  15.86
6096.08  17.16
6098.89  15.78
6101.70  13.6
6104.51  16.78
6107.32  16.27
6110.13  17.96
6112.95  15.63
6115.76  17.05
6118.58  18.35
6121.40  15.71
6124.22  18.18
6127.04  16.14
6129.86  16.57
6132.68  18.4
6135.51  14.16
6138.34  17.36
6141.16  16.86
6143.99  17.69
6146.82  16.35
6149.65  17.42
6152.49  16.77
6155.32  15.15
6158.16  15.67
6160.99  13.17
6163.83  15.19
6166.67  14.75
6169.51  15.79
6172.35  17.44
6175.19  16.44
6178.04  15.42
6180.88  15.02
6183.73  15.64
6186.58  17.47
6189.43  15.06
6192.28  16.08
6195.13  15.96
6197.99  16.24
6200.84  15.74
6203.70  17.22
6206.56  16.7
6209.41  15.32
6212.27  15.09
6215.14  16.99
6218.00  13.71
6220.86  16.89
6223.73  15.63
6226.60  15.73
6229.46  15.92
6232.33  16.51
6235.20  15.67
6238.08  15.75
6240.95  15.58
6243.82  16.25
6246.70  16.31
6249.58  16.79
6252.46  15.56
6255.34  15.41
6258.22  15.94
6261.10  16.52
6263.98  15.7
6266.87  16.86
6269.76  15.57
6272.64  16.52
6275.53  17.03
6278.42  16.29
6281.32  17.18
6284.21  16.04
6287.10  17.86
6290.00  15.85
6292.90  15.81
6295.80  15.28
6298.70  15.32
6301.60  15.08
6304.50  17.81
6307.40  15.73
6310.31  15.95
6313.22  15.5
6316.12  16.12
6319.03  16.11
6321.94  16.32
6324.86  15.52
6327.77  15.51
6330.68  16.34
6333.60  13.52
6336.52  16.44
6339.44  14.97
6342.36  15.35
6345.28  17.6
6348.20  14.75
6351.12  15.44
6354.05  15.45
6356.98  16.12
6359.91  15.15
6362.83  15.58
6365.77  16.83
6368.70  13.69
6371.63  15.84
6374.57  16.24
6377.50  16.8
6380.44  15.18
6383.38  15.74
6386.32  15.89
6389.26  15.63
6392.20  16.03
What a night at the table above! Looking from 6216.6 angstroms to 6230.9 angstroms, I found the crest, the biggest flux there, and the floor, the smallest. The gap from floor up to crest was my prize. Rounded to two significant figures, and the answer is 3.2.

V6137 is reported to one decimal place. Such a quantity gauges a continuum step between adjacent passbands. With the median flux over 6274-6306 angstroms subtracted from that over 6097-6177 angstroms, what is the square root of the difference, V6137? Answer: 0.6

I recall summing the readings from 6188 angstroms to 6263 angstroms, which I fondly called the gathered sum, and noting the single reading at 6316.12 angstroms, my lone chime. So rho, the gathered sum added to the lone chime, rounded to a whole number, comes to 431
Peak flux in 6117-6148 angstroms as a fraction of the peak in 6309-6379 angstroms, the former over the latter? 1.05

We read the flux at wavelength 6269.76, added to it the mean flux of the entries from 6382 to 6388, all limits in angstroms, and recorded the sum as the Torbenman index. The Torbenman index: 31.4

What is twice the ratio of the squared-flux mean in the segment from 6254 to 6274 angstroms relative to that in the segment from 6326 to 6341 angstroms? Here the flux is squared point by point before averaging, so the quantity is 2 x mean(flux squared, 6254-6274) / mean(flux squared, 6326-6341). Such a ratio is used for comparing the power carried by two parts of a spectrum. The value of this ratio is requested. 2.18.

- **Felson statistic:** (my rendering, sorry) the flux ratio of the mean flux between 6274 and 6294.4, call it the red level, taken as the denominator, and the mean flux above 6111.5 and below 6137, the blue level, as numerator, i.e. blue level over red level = 1.01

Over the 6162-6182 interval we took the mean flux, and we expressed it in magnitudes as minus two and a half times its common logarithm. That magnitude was -2.99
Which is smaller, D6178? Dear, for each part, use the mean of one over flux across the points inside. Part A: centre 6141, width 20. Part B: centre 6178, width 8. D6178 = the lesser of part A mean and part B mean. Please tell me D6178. 0.0596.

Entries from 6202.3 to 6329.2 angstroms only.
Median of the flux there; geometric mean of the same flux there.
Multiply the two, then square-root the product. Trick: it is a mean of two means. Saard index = 15.98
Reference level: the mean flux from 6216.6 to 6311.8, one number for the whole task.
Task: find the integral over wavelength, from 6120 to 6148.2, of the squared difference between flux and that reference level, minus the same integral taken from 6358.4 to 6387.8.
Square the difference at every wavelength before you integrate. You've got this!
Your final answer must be 28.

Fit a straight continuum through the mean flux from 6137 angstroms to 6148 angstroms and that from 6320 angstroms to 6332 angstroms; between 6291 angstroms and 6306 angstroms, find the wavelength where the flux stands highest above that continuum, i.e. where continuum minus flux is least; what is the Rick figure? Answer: 6304.50 angstroms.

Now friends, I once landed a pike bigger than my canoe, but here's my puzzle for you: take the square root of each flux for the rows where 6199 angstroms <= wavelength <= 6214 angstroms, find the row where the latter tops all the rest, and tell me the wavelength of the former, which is 6203.70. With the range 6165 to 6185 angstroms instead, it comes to 6172.35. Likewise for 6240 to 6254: 6249.58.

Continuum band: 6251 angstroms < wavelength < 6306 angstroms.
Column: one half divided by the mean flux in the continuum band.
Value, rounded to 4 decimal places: 0.0309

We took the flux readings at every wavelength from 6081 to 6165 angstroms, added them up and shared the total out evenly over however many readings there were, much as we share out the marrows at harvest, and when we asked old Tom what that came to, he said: 16.4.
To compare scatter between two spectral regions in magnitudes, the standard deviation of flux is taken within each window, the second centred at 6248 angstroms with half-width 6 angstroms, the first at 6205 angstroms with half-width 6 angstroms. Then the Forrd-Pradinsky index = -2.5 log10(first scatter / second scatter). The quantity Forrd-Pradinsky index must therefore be -0.6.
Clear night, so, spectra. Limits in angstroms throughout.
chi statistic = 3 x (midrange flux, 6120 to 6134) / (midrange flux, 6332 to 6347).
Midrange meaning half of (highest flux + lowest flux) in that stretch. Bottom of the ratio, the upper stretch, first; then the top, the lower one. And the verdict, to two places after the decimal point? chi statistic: 3.29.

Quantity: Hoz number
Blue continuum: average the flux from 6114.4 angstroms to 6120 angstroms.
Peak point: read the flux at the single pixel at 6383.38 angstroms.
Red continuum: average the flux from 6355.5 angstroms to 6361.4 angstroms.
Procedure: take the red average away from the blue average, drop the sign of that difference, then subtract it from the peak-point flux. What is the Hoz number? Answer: 13.7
